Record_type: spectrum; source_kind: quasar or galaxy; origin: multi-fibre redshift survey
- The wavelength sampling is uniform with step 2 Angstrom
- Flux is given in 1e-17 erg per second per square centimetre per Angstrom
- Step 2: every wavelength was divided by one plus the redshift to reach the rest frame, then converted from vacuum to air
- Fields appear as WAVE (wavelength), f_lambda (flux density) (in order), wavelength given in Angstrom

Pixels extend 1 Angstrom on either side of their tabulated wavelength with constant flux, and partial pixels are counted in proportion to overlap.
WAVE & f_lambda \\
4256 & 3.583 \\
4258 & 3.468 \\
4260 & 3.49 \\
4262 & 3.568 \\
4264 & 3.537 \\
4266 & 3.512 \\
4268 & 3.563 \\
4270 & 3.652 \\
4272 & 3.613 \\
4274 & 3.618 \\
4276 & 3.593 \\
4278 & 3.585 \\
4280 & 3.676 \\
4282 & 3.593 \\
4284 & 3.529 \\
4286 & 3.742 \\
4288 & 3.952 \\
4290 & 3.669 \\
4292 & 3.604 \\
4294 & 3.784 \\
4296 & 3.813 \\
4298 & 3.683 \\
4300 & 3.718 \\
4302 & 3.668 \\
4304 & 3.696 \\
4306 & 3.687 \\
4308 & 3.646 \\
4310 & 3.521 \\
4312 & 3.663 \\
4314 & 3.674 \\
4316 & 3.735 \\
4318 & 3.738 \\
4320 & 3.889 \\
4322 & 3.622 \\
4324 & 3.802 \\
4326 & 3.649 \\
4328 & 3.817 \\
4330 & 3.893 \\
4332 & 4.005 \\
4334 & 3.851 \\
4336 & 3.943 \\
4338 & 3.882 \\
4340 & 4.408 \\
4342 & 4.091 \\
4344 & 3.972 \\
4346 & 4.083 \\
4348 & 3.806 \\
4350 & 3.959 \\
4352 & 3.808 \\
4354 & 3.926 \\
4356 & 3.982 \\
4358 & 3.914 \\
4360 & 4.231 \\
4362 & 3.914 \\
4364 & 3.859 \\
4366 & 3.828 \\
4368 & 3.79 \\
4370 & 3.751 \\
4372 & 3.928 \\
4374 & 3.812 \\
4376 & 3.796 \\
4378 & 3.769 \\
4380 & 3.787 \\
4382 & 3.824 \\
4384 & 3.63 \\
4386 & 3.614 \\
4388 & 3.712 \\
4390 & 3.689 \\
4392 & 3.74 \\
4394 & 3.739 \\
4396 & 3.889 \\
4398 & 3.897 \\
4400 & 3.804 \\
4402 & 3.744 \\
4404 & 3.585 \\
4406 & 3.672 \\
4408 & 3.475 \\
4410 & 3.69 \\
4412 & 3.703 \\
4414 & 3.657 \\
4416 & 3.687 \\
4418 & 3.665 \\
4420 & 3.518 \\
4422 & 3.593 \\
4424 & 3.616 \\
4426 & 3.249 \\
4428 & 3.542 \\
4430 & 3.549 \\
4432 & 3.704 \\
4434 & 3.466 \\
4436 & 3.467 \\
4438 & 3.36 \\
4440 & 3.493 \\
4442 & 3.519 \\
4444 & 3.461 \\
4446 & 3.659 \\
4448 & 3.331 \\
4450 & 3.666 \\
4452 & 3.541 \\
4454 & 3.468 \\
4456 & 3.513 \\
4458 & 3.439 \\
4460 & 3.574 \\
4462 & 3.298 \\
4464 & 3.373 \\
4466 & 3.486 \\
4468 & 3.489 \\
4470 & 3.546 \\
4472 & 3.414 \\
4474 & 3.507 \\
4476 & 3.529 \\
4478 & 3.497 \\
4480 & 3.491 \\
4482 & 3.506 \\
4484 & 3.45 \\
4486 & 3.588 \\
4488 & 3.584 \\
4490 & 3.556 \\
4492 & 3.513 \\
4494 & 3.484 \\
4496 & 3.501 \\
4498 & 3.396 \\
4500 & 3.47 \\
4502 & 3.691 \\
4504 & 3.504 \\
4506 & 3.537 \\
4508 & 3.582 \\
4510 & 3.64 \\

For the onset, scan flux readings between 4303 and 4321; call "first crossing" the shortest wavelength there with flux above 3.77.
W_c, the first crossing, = 4320 Angstrom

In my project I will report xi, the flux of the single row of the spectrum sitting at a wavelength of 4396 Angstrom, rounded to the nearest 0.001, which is 3.889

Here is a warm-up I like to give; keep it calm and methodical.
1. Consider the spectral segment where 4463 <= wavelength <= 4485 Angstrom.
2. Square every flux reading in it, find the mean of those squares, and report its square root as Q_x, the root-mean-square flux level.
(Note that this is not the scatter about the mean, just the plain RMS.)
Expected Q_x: 3.48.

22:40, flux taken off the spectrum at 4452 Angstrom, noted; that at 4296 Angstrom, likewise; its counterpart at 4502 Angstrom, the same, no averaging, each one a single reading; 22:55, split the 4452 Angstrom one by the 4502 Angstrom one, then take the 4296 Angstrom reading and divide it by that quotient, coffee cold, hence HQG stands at 3.97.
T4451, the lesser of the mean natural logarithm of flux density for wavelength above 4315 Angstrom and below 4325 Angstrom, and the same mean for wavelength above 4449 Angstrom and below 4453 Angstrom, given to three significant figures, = 1.28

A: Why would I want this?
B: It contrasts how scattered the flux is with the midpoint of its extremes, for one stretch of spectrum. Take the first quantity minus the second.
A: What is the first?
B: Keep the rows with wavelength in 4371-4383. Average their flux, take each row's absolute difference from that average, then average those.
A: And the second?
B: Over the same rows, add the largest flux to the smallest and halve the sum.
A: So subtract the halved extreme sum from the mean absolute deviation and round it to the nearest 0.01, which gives -3.81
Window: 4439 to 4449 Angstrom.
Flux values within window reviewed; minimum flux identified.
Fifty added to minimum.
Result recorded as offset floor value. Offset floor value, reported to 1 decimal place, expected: 53.3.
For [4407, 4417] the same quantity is 53.5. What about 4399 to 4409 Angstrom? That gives 53.5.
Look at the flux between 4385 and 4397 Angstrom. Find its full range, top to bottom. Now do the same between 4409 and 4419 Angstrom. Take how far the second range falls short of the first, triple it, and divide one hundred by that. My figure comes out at 146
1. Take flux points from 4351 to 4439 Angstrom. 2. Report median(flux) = 3.73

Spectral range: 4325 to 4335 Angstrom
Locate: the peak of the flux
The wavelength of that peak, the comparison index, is 4332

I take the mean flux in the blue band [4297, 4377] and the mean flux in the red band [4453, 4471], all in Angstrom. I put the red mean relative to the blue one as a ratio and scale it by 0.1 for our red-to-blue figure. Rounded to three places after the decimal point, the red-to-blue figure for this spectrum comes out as 0.090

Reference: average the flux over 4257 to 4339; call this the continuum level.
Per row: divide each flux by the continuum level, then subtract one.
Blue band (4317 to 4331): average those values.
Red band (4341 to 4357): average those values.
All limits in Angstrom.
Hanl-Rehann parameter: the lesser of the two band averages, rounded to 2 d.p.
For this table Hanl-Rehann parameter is 0.02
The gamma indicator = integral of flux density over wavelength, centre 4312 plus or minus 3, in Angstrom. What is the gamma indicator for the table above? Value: 21.7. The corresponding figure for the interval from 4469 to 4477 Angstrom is 28.0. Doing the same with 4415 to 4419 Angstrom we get 14.7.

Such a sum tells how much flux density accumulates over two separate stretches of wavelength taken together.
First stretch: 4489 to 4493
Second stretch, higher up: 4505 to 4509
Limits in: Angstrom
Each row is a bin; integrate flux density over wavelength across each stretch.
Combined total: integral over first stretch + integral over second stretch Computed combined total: 28.4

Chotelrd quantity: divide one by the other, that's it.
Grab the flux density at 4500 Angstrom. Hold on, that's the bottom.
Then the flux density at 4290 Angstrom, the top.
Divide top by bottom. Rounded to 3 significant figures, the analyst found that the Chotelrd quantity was 1.06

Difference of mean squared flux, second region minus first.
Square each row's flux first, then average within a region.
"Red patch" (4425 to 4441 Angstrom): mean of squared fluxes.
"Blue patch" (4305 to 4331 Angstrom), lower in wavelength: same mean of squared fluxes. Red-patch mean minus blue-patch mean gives -1.7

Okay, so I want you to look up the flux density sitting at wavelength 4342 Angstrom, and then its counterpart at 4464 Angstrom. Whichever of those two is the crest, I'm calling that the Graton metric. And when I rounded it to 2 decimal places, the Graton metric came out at 4.09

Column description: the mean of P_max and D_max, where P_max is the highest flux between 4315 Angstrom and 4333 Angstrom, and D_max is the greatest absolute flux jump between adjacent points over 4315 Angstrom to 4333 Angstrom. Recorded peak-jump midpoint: 2.14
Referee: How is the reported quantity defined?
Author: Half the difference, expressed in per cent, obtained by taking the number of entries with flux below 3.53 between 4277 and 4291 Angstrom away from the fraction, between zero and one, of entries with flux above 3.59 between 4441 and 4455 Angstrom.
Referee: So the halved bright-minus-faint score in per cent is -36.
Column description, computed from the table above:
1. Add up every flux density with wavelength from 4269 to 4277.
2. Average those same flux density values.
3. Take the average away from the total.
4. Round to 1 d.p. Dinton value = 10.9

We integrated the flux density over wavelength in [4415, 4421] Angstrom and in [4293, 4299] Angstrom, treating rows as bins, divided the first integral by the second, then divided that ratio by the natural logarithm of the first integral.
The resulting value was 0.313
